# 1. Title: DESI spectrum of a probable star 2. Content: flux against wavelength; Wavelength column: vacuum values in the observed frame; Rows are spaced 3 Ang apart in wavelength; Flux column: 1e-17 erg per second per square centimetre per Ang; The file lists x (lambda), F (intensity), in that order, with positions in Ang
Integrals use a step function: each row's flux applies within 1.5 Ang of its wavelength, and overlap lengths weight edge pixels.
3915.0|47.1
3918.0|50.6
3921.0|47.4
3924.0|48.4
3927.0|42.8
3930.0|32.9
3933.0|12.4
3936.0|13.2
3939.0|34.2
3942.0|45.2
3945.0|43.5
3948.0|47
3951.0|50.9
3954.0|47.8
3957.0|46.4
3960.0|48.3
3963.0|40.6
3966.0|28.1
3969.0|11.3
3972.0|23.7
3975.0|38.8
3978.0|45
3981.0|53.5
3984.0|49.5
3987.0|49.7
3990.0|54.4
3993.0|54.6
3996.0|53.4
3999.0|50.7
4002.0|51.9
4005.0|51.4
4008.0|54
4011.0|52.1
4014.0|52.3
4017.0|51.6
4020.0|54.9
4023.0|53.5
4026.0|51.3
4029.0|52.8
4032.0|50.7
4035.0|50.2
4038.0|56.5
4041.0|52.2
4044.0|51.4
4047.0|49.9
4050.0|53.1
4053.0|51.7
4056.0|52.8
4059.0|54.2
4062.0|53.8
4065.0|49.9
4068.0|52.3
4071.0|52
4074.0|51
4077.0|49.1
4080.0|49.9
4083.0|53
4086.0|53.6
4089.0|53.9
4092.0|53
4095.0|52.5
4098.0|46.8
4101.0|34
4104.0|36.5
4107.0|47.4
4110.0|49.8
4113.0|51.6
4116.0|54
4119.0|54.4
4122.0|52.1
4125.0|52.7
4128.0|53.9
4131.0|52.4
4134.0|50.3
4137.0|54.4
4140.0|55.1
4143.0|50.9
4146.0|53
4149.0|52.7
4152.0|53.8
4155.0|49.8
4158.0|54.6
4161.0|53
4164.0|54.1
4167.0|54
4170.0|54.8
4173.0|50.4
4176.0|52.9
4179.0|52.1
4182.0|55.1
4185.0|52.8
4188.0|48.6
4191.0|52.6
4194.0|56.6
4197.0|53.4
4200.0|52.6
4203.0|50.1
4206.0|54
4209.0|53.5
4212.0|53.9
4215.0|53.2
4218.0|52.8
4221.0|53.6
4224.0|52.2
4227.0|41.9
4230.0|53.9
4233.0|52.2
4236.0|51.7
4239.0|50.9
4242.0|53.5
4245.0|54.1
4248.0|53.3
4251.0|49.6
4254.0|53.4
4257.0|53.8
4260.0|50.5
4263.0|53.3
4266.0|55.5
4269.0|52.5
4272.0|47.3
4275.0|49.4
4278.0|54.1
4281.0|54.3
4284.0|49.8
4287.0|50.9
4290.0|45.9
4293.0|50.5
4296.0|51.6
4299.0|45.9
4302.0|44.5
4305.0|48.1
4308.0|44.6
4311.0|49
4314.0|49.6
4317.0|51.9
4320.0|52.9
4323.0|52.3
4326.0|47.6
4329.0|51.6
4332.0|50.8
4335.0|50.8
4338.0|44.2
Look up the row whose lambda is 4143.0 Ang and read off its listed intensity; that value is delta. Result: 50.9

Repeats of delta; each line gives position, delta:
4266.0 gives 55.5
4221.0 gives 53.6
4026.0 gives 51.3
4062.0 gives 53.8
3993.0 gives 54.6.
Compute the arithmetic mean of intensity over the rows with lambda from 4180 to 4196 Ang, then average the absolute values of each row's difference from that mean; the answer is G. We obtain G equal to 2.2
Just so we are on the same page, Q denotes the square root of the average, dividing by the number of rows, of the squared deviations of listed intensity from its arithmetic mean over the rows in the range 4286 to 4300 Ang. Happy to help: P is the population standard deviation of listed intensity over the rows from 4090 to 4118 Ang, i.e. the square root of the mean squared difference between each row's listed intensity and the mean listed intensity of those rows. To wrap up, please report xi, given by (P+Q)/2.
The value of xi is 4.7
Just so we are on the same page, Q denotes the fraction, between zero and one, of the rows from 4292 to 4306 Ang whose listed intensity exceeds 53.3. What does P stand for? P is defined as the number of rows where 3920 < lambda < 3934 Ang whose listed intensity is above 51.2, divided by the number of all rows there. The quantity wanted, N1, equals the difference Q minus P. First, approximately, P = 0.0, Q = 0.0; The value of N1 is 0.00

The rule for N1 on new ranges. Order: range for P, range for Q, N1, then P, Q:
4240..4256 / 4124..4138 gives -0.40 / 0.8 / 0.4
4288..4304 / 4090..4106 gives -0.20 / 0.2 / 0.0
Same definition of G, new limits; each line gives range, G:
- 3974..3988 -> 4.3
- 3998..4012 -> 0.8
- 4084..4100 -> 2.1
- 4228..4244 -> 1.0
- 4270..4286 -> 2.6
